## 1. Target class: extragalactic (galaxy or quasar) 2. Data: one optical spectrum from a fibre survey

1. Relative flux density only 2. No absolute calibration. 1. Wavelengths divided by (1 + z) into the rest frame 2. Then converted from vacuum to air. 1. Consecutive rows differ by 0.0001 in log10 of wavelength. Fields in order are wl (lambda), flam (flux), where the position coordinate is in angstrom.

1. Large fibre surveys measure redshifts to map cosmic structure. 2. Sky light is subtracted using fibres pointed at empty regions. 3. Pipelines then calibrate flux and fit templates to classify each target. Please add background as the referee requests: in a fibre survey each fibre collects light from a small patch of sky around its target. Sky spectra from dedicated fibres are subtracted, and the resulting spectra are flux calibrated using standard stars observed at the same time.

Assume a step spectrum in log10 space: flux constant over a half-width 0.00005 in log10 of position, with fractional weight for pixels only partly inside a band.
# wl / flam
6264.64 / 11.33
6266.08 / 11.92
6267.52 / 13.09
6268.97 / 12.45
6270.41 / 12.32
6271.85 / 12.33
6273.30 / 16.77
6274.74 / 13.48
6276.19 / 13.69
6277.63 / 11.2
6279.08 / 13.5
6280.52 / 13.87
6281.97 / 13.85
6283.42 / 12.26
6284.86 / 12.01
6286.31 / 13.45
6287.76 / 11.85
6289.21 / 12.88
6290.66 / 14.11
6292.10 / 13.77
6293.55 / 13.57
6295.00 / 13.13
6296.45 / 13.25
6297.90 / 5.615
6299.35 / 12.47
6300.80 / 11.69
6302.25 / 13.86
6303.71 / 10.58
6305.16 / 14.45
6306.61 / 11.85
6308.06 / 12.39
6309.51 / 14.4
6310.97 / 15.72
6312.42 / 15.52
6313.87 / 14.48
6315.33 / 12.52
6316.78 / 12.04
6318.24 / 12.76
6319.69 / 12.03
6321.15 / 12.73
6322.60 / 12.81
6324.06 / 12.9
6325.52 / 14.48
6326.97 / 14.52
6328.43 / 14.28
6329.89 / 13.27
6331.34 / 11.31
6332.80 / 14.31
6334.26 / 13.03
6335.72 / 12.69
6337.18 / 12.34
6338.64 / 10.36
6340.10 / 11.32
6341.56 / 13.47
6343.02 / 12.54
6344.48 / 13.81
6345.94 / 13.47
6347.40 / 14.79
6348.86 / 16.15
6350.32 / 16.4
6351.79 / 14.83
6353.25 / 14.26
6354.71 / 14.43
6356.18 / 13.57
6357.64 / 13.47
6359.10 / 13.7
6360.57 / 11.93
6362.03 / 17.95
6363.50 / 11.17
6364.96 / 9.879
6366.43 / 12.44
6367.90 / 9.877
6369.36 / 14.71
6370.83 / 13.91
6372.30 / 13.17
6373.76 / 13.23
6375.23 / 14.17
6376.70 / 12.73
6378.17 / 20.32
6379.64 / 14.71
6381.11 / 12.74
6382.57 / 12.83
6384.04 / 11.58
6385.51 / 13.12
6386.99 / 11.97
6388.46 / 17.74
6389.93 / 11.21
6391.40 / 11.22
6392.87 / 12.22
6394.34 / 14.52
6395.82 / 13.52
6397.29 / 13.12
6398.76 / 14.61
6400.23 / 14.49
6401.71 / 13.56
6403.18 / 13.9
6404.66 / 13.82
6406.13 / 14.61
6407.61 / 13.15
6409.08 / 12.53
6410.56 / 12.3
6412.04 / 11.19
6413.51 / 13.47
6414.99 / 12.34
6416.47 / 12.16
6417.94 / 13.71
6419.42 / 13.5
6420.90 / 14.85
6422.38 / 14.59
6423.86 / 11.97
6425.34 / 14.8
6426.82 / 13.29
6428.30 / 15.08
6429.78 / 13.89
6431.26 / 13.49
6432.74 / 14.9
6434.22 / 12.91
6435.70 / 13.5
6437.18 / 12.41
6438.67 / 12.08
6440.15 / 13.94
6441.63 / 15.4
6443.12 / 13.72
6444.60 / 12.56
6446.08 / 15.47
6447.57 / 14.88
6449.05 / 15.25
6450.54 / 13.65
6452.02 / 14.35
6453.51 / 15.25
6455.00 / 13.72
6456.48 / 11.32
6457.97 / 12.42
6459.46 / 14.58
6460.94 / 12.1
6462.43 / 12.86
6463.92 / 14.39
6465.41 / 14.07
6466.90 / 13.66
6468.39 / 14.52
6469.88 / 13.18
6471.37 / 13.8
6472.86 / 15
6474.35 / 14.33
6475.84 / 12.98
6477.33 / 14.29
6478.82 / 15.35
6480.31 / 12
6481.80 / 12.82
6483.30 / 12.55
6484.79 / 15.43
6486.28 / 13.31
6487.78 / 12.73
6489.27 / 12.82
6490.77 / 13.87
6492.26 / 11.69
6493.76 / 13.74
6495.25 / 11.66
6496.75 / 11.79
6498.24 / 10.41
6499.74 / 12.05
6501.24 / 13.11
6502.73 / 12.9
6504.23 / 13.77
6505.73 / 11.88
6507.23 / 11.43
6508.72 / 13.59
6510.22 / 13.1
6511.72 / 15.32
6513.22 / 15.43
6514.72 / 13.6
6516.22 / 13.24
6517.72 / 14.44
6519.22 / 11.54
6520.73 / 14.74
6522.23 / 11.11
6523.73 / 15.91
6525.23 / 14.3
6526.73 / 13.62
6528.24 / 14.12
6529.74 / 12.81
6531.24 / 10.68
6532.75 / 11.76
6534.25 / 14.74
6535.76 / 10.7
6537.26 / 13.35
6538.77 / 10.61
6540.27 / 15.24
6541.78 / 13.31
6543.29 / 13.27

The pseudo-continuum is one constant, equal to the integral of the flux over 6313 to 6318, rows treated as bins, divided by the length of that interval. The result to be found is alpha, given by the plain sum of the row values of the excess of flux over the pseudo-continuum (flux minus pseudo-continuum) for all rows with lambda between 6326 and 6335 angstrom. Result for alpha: 2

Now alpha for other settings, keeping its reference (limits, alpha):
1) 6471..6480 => 7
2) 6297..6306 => -10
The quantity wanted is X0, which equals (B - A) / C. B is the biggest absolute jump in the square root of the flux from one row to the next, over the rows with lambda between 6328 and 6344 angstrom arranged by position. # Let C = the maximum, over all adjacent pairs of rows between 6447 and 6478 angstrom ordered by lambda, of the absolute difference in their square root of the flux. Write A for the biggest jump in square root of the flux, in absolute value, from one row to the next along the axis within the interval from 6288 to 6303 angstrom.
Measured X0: -2.5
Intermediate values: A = 1.27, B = 0.42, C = 0.34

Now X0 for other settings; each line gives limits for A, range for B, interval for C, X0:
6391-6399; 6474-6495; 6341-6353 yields 0.7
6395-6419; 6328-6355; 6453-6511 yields 0.2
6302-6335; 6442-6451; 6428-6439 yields -0.6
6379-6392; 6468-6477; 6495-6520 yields -1.7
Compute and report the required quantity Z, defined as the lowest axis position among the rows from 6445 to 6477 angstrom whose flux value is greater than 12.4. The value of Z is 6446.08 angstrom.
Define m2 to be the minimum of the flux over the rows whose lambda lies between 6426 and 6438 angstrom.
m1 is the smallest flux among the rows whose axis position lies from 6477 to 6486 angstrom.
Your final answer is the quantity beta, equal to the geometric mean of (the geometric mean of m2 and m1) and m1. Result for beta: 12.1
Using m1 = 12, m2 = 12.41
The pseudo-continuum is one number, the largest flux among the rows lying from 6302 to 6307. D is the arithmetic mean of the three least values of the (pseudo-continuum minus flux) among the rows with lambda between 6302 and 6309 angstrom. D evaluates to 0.9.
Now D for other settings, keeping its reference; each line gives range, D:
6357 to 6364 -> -0.6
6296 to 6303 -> 1.3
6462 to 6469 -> 0.1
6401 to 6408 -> 0.3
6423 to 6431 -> -0.1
